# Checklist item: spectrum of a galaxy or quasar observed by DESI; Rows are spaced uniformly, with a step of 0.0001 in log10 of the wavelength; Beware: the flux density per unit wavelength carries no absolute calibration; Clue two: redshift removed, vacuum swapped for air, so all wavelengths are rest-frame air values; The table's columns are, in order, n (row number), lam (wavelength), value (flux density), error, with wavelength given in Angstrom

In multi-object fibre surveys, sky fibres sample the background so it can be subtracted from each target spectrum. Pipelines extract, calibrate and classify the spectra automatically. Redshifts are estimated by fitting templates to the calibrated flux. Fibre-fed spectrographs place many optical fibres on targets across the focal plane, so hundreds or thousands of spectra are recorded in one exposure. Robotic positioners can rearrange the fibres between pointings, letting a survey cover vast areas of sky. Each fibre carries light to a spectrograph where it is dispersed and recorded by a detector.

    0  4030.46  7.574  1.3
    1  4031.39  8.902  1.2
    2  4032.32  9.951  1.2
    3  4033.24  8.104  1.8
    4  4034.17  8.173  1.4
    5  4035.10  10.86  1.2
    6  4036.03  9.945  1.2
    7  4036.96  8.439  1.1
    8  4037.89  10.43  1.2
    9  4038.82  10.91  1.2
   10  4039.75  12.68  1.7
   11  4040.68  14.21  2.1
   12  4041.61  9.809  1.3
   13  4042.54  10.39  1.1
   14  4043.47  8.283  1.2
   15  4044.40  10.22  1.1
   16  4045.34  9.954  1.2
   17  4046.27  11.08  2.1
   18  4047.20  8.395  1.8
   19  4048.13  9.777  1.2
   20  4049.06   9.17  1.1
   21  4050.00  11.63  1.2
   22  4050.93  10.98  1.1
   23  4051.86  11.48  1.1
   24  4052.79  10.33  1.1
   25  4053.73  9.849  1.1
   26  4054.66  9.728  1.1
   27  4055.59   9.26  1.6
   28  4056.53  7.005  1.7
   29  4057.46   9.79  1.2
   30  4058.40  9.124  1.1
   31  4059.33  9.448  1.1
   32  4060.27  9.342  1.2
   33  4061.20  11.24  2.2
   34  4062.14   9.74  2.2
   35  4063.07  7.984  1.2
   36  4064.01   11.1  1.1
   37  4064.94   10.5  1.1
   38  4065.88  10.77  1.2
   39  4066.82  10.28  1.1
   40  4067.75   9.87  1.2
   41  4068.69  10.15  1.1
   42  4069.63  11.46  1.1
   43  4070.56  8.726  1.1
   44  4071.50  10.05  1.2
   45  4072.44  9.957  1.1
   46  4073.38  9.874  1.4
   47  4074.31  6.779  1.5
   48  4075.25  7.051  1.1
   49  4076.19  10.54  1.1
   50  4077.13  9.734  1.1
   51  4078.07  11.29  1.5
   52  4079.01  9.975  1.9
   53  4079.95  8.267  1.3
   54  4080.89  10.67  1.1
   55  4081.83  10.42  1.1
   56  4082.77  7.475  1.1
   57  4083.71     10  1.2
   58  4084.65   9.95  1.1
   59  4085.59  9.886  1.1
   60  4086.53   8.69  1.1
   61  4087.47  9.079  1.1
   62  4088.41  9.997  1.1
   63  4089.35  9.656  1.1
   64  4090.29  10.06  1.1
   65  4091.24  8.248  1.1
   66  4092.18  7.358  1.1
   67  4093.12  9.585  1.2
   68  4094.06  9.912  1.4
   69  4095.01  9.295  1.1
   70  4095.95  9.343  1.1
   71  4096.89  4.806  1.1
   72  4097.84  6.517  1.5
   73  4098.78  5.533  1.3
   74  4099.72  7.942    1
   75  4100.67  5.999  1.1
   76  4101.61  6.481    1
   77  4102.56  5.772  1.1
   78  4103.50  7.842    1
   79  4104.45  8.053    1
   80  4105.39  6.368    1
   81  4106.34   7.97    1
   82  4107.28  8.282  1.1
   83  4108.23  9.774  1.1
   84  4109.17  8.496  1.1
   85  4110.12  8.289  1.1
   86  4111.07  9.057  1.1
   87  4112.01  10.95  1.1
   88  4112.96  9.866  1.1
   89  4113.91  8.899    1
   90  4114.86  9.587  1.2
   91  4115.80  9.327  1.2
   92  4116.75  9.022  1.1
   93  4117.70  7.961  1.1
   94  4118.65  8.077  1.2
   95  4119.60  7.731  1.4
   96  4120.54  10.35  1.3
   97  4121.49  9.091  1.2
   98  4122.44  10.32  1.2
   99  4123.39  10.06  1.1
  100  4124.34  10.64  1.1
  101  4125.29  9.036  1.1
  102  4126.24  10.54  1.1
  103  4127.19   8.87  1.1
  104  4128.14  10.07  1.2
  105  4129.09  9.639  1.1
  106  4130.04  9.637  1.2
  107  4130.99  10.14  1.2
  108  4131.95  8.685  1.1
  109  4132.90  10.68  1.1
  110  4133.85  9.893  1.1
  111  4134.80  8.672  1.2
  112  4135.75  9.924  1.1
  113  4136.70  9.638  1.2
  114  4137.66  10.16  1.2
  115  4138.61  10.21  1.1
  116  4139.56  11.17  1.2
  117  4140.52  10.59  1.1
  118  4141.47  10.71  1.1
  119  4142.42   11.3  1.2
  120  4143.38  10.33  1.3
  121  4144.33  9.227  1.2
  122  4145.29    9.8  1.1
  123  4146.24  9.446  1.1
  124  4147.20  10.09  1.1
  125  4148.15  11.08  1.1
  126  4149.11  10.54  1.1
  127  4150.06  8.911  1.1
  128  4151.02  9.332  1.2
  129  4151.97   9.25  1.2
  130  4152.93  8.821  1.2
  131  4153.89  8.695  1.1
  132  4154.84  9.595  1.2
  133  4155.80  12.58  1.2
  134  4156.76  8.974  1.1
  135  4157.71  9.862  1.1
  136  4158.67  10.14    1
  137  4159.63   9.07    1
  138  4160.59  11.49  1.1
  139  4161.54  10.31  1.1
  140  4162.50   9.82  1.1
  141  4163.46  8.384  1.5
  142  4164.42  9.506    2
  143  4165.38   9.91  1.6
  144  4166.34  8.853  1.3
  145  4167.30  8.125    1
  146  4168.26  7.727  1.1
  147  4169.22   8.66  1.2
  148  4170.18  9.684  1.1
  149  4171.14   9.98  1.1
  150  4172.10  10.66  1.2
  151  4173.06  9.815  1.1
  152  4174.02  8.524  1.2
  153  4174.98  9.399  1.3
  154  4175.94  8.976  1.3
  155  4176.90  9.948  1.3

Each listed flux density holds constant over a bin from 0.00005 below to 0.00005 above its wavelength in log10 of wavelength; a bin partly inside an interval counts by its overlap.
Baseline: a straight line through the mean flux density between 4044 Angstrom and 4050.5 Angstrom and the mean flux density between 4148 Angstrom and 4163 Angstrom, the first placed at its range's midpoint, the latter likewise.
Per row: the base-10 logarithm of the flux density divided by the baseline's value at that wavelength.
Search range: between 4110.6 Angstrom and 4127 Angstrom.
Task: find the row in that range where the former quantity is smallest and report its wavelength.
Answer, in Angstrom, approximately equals 4119.60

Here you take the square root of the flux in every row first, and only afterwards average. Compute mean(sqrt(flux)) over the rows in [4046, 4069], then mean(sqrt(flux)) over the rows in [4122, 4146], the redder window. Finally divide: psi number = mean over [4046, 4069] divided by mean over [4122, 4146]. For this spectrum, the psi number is 1.00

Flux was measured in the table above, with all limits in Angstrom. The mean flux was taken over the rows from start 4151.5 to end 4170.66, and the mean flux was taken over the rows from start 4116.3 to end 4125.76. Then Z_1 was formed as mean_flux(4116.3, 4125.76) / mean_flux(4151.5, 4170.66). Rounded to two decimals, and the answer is 0.97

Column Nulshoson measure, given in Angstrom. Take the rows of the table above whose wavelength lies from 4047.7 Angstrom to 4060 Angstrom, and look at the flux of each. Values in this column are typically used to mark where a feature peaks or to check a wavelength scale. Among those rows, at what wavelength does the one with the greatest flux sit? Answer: 4050.00 Angstrom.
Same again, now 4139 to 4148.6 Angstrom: 4142.42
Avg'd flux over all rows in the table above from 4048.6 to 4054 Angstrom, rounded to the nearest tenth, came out 10.6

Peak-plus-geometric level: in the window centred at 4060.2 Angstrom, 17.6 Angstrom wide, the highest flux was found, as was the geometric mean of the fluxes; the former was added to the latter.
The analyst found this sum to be 21.3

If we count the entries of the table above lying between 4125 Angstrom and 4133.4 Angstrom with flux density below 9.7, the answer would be 5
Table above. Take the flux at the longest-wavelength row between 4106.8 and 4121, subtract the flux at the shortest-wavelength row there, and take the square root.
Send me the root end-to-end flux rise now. 1.4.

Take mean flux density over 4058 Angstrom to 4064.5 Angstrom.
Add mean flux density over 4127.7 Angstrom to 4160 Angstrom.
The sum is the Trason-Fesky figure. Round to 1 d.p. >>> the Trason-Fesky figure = 19.6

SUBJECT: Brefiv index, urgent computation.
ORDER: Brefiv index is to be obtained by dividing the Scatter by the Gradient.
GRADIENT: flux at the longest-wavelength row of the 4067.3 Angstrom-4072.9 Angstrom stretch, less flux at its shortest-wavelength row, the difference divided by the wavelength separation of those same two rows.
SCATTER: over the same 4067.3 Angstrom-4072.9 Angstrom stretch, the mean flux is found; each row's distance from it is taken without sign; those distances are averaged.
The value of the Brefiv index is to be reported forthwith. 28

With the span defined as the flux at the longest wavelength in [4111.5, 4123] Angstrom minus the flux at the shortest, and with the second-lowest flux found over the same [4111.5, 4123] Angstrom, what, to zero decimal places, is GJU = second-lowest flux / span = -13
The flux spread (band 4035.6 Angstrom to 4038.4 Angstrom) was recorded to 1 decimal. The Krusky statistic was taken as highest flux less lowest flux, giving 2.0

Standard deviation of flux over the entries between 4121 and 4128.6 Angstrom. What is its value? 0.7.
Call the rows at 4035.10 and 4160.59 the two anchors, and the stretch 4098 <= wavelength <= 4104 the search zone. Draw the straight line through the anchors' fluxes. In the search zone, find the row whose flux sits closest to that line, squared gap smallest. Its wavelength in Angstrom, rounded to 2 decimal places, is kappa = 4099.72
